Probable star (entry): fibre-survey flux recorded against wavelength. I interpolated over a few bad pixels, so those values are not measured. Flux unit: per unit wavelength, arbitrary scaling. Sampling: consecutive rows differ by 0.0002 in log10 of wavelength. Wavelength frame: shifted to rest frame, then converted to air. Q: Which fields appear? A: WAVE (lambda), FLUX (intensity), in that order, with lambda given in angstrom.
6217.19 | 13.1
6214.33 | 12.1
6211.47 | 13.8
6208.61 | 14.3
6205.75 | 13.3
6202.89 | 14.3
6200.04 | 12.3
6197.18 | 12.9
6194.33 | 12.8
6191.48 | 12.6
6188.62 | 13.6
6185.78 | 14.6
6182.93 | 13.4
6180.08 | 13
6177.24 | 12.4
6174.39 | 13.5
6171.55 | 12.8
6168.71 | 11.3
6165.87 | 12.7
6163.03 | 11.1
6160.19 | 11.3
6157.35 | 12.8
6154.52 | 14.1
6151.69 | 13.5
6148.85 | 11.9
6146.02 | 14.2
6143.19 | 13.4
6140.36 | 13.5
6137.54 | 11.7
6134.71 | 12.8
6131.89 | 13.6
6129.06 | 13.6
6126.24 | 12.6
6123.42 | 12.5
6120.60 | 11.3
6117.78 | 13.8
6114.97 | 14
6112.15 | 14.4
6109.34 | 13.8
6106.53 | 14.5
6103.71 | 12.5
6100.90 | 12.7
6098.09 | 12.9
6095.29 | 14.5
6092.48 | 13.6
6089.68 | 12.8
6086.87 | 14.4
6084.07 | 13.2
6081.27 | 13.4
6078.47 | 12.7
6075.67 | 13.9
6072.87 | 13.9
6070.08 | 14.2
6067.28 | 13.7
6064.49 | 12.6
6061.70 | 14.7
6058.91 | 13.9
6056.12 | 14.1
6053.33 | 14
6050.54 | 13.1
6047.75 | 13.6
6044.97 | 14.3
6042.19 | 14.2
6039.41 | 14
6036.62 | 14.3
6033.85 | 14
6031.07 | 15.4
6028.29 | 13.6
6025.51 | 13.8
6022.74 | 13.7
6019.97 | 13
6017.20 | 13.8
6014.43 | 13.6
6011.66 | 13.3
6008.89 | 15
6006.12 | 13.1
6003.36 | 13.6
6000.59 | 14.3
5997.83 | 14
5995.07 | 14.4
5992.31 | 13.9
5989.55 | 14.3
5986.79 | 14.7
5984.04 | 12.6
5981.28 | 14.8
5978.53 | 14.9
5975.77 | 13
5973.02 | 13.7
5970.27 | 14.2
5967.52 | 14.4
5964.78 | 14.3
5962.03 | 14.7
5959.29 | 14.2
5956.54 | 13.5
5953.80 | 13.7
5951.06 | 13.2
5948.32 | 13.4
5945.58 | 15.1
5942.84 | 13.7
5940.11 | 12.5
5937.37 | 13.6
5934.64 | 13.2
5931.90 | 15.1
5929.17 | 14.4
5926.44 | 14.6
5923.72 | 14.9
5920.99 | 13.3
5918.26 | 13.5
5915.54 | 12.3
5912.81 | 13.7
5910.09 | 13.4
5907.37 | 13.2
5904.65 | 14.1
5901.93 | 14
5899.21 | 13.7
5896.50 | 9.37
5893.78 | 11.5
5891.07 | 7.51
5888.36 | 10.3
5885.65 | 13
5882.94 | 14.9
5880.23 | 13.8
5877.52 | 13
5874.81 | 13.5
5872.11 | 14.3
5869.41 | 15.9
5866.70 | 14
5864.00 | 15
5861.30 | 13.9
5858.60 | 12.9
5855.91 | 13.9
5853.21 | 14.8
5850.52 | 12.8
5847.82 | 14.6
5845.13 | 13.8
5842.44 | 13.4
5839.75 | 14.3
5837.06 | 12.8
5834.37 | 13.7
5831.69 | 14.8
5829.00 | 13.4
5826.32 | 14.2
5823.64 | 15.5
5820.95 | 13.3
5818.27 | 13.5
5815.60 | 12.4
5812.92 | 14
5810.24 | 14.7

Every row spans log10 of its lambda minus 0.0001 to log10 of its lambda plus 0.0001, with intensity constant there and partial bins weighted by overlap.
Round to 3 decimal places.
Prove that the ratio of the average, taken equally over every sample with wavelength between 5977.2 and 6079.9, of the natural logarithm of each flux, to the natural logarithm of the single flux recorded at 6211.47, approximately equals 1.003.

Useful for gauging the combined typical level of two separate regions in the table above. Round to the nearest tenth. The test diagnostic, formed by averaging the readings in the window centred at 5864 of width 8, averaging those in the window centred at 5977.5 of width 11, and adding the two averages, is 28.4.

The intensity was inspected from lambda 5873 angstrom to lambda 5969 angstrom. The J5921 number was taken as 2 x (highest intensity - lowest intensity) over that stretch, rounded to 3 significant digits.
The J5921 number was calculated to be 15.2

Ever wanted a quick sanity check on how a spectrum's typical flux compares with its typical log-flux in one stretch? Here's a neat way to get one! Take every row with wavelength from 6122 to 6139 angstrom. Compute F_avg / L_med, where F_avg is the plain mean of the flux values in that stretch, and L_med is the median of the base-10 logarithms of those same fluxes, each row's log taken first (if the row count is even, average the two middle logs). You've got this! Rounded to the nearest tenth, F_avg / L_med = 11.6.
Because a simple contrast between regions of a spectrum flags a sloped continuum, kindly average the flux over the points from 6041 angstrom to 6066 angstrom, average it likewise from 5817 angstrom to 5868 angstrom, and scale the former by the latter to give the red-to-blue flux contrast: 0.99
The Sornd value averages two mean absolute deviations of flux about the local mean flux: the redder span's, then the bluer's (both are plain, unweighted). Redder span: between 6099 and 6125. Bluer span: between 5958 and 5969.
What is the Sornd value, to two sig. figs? 0.53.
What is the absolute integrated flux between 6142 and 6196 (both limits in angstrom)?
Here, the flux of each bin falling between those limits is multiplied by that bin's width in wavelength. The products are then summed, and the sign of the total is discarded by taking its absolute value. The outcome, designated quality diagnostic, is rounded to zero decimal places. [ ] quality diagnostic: 696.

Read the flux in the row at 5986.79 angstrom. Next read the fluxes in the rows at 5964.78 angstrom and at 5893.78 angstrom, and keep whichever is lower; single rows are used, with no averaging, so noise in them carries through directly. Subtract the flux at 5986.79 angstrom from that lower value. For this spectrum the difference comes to -3.2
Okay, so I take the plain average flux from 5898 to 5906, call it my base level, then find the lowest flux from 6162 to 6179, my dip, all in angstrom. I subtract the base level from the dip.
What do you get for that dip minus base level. -2.8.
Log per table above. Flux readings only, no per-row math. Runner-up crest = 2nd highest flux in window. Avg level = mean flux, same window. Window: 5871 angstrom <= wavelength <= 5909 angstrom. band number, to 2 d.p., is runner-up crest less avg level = 1.72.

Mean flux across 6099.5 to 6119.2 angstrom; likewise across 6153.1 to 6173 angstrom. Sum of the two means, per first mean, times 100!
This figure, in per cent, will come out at 190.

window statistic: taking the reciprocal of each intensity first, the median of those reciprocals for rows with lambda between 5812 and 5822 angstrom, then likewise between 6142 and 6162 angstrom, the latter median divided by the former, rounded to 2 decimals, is 1.00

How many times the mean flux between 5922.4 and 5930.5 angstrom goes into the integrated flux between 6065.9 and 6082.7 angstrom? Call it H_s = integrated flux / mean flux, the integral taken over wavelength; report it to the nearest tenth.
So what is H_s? 15.6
